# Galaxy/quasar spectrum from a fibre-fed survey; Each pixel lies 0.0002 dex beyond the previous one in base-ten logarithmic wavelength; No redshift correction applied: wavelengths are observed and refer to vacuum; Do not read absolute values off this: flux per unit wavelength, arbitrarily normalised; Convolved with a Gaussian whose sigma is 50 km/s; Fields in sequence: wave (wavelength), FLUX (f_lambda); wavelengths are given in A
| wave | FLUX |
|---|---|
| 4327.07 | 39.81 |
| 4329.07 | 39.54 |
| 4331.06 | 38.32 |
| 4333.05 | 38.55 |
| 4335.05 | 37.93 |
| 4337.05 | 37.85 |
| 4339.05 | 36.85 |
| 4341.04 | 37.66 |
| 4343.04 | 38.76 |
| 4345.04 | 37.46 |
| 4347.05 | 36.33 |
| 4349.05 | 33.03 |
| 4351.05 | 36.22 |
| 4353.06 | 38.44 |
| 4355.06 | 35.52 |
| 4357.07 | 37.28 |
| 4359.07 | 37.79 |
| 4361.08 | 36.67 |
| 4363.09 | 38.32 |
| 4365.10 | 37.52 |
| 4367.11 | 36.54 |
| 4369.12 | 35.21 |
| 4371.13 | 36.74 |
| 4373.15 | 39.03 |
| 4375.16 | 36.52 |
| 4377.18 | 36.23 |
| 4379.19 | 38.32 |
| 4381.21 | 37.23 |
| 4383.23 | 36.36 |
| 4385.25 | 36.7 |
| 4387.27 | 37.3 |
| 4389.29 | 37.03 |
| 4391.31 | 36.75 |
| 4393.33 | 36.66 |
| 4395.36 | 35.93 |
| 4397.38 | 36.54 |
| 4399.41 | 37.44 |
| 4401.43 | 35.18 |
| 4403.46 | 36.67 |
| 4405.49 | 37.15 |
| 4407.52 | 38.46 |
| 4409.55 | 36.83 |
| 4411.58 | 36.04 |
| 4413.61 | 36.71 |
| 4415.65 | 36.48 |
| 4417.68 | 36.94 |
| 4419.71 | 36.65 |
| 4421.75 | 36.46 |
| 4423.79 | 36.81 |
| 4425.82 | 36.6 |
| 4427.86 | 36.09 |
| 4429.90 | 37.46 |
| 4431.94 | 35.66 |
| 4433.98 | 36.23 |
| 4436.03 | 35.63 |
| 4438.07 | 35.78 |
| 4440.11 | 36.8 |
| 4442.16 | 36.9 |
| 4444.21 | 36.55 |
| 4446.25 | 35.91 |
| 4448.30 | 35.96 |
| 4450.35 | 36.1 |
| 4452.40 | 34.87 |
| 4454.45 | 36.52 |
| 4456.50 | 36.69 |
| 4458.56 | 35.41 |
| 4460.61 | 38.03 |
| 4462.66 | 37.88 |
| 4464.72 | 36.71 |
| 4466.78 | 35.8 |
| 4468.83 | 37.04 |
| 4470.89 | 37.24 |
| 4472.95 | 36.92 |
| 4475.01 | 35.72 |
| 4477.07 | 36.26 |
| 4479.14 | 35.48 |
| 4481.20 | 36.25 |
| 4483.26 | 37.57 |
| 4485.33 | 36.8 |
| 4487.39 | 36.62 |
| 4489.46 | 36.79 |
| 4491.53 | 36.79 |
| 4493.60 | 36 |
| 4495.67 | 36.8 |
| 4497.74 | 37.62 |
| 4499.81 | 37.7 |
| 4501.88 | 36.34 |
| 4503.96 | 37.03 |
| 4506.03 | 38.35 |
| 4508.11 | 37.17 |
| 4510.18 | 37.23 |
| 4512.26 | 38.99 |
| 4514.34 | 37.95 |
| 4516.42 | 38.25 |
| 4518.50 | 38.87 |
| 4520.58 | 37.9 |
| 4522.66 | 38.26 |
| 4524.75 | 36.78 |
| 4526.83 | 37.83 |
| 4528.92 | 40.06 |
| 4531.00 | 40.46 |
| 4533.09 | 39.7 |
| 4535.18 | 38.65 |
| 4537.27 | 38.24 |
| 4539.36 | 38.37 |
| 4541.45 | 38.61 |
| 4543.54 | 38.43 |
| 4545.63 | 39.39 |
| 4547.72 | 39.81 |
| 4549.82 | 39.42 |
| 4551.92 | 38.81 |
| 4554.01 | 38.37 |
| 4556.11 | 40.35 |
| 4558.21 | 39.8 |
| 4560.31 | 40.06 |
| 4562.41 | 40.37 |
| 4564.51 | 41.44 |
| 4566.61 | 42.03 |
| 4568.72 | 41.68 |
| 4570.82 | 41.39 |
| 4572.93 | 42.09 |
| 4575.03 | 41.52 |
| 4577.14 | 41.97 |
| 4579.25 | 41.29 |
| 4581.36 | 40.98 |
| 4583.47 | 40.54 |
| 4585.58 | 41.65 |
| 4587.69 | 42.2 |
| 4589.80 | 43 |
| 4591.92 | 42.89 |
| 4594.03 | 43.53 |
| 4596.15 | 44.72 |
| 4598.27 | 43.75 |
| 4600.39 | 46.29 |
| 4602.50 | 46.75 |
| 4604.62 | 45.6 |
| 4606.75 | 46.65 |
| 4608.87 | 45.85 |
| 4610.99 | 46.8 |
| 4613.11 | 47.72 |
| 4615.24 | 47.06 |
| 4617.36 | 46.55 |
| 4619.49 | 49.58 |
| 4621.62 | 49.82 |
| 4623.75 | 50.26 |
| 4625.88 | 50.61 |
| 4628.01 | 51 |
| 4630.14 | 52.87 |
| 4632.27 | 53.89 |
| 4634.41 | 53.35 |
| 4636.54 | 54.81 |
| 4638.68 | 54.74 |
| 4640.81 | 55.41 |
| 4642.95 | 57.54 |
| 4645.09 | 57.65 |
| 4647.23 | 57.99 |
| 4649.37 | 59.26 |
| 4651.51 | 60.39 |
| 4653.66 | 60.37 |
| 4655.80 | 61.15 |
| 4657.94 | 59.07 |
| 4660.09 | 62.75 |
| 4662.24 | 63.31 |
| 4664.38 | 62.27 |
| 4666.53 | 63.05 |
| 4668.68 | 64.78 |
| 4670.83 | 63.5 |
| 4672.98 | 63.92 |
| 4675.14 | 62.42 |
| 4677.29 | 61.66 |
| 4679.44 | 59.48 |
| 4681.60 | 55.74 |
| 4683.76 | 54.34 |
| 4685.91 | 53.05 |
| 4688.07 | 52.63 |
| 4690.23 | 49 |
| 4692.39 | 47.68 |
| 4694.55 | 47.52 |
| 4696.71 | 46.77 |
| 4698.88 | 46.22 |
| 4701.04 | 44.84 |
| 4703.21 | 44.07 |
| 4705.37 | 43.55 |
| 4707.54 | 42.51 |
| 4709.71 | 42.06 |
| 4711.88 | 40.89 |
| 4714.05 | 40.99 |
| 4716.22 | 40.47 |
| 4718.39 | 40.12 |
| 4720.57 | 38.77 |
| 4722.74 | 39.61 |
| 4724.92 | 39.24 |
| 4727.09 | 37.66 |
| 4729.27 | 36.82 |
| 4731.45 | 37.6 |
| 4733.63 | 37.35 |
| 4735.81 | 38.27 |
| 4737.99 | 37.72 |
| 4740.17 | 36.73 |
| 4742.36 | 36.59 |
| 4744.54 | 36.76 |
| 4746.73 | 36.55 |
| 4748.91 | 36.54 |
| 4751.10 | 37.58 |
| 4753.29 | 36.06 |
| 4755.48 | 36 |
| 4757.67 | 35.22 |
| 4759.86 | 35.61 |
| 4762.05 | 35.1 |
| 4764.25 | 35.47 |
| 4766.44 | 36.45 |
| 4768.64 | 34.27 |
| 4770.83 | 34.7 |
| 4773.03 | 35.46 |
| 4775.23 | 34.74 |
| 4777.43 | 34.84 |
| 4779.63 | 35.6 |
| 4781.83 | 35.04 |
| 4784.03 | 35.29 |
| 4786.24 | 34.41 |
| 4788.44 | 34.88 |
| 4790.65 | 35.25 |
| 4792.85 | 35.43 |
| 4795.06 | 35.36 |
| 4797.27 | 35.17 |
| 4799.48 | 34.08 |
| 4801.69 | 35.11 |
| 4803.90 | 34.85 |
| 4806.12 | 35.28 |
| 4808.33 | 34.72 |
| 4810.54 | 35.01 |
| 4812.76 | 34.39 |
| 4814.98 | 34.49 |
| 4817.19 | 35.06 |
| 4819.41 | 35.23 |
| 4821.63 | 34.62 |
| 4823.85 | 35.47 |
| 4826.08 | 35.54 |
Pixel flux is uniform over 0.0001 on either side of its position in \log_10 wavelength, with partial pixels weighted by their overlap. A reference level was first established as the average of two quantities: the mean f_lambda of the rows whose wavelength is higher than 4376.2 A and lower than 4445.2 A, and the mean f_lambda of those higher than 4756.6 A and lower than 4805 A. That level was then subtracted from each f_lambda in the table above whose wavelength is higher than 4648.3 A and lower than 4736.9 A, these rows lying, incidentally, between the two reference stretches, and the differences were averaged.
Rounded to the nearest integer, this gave 14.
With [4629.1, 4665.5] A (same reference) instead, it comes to 22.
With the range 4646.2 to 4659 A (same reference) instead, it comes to 24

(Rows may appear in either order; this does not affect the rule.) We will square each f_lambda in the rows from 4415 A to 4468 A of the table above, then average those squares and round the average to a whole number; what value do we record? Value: 1327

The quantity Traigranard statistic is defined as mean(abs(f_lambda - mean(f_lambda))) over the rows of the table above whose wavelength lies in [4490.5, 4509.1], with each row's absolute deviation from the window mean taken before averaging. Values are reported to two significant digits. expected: 0.55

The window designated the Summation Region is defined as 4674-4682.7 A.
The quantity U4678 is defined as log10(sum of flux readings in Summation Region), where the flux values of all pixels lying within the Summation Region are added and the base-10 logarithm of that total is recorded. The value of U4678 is 2.38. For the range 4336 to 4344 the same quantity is 2.18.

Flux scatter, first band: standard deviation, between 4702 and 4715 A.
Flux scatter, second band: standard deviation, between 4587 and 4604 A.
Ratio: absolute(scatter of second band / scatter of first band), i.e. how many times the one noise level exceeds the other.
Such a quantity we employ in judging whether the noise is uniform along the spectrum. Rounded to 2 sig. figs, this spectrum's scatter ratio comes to 1.3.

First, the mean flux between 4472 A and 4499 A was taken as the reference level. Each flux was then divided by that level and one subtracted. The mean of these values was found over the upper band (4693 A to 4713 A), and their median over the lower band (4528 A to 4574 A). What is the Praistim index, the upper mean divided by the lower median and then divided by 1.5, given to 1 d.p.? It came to 1.6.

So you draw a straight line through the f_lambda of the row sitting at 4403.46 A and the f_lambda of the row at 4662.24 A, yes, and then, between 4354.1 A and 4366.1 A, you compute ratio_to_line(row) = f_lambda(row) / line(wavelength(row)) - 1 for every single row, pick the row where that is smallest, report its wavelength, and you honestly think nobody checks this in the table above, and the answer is 4355.06 A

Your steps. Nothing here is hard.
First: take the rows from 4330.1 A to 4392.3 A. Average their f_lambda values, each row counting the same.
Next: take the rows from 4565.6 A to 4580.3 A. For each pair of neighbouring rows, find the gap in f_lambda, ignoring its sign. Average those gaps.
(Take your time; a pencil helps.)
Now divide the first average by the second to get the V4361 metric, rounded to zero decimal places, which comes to 73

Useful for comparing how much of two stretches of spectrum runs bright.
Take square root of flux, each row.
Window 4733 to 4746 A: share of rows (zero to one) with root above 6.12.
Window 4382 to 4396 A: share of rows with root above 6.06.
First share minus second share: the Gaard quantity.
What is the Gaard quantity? -0.095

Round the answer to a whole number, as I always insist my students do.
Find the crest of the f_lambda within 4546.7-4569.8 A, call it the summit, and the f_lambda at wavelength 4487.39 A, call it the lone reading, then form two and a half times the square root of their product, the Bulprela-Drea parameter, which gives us 98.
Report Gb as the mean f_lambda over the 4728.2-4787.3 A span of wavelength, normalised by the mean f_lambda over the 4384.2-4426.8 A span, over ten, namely 0.098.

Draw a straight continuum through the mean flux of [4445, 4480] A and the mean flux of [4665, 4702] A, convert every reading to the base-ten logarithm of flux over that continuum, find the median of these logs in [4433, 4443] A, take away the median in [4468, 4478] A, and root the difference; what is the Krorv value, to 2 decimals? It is 0.18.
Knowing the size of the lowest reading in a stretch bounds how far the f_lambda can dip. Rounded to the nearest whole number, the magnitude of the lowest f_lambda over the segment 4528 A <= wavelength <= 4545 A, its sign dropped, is 38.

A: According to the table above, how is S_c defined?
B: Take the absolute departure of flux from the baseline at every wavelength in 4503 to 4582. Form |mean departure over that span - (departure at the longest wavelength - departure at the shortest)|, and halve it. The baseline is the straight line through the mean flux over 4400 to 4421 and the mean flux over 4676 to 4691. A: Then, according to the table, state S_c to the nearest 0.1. 2.5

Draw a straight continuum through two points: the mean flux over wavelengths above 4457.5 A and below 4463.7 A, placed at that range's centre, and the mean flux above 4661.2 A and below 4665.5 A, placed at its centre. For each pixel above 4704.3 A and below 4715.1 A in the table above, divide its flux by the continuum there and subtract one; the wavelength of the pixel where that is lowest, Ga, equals 4714.05 A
